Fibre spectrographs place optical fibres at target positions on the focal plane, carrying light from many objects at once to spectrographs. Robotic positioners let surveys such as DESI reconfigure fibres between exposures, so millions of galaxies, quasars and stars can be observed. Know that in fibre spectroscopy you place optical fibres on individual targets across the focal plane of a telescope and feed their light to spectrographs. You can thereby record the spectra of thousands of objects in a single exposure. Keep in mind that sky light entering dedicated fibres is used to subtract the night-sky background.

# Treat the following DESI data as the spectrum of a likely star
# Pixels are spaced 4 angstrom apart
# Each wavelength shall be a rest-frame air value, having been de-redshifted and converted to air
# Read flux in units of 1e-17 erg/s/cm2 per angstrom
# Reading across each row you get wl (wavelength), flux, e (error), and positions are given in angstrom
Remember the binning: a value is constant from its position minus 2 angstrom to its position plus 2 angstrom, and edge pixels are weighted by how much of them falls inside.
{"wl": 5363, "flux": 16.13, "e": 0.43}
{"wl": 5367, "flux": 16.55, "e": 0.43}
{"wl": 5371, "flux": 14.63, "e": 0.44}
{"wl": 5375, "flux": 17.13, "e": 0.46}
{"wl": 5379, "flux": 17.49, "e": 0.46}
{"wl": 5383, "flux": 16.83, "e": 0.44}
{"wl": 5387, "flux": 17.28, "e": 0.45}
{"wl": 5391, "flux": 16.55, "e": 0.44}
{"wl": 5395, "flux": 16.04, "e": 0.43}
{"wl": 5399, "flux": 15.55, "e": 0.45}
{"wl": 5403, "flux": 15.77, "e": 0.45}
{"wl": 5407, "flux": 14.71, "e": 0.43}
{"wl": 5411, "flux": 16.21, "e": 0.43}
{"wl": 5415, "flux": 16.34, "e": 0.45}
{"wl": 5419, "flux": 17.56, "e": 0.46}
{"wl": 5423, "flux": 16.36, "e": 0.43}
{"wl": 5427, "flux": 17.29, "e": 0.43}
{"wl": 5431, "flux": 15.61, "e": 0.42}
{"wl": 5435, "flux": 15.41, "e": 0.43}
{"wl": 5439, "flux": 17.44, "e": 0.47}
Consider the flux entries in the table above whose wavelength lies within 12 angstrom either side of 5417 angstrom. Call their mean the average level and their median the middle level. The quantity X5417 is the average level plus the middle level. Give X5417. 32.8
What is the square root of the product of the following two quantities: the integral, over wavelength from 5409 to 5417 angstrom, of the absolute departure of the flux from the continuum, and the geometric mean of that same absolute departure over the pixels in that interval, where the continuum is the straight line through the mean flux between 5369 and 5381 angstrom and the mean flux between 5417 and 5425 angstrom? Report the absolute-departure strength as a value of 1.7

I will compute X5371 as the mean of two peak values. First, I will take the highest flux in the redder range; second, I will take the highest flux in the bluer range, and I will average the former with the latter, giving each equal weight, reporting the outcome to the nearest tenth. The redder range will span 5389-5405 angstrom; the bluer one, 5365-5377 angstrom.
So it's 16.8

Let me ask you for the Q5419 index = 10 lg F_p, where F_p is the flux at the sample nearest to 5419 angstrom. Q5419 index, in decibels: 12.4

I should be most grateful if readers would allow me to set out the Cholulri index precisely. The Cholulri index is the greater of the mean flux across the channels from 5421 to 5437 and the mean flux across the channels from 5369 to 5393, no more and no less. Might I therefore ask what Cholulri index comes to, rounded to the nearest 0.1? 16.7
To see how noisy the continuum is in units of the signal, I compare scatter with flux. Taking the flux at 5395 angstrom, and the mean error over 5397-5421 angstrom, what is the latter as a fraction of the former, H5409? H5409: 0.0277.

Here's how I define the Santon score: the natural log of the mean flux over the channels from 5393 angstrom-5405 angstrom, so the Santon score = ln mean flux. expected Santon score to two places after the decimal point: 2.76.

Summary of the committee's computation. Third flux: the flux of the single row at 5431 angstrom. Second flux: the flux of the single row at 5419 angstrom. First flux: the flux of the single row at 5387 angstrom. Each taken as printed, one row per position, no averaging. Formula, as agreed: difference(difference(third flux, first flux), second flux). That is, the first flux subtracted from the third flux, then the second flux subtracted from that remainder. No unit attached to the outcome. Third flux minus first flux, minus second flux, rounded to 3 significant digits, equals -19.2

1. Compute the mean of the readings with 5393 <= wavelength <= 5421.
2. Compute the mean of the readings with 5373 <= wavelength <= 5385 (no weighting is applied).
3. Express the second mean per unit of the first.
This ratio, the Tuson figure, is 1.07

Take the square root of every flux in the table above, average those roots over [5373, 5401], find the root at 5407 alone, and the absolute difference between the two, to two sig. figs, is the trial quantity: 0.25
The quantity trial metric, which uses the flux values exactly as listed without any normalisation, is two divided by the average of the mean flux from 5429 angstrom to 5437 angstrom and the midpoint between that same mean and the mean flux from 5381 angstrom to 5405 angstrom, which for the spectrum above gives 0.127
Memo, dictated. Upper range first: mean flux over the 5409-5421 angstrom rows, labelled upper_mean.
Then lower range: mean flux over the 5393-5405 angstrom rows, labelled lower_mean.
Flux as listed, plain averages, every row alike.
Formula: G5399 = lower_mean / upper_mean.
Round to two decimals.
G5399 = 0.95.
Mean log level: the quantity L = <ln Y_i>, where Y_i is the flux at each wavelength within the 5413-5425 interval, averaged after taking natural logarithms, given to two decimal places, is 2.82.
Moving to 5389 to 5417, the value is 2.76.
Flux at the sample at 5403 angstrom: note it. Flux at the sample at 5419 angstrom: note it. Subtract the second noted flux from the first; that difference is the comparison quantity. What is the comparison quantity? -1.8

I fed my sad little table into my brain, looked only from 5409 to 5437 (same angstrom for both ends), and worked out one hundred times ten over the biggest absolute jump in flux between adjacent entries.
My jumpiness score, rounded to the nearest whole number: 595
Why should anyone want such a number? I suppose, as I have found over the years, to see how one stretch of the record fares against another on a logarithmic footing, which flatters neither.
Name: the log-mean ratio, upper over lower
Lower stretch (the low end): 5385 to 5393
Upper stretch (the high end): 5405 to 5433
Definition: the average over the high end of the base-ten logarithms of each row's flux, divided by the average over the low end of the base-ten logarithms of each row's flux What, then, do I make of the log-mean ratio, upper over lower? 0.986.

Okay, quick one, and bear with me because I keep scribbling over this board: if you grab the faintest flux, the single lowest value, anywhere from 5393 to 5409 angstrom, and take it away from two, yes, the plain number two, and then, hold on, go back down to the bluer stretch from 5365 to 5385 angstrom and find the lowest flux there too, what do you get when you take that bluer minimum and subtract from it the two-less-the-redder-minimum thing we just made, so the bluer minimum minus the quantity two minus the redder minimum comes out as 27.3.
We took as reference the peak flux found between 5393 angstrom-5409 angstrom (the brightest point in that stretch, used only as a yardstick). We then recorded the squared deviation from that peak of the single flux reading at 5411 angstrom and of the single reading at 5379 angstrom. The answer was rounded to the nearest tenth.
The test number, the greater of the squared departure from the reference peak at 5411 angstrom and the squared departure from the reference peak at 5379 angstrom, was 2.1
